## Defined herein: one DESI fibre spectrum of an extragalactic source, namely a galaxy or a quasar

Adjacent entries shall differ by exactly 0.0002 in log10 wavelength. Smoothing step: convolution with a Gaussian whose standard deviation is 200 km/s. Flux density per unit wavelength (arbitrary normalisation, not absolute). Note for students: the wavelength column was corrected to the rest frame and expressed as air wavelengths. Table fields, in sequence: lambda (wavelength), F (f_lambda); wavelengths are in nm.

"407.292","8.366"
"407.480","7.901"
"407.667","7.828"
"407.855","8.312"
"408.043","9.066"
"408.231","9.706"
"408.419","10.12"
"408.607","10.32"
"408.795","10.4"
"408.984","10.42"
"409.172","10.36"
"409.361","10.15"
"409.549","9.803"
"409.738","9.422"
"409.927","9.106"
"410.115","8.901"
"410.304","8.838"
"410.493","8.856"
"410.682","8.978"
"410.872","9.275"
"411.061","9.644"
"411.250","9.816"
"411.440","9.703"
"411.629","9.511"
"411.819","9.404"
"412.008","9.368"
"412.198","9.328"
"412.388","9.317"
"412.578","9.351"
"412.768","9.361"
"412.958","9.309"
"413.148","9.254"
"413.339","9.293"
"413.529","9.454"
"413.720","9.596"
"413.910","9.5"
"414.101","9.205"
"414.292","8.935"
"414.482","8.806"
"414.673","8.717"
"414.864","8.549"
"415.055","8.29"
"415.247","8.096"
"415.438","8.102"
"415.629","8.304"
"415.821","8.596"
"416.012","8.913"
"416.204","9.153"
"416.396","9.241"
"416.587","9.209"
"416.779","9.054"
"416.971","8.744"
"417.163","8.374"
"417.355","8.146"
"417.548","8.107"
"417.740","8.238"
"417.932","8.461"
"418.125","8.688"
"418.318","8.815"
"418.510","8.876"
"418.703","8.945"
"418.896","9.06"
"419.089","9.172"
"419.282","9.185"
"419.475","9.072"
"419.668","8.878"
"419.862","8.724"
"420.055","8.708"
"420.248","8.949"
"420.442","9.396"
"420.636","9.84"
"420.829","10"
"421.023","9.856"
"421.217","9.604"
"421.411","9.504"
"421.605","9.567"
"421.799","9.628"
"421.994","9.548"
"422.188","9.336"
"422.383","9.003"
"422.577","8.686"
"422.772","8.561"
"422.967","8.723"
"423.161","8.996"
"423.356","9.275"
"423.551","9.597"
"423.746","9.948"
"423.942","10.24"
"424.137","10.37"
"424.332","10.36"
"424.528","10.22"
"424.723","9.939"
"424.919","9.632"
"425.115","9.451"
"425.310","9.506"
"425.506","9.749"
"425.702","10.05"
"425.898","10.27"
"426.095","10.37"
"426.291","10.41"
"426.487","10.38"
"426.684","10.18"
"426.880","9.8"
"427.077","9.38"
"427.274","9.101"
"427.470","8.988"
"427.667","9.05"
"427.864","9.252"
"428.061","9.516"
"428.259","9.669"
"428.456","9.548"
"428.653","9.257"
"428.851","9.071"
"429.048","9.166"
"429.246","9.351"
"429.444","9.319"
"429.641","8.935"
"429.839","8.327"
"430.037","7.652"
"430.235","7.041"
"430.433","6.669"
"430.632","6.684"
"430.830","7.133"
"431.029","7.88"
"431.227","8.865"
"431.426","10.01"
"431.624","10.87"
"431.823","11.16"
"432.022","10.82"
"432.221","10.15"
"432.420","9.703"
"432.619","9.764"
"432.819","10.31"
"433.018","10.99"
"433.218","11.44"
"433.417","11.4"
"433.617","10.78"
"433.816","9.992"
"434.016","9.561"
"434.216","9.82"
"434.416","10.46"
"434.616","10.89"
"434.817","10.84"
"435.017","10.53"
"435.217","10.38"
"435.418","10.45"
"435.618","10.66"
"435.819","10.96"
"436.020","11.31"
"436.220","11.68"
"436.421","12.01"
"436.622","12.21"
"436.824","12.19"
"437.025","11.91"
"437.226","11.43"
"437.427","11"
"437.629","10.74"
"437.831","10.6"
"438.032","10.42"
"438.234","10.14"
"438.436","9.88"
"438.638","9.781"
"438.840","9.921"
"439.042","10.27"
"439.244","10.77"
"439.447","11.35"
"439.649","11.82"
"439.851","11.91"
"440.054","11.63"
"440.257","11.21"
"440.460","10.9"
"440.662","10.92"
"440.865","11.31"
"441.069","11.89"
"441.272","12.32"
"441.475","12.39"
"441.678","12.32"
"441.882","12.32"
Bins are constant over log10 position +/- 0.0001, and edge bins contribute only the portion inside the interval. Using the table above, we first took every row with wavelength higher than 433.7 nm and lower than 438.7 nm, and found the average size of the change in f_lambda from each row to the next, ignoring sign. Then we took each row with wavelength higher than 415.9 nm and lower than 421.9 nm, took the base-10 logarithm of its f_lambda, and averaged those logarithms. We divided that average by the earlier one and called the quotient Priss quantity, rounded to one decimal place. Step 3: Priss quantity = 3.5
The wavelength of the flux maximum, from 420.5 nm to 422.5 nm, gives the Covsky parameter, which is 420.829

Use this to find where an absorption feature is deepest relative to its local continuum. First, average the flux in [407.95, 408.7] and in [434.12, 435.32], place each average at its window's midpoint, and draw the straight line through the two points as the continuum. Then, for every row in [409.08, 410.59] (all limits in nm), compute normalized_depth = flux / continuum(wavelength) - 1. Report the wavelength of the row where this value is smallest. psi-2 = 410.304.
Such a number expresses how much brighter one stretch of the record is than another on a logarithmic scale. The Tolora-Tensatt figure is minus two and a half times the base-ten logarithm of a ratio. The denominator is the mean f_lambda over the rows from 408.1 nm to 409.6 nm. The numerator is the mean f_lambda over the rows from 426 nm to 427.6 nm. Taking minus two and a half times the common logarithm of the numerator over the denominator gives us 0.036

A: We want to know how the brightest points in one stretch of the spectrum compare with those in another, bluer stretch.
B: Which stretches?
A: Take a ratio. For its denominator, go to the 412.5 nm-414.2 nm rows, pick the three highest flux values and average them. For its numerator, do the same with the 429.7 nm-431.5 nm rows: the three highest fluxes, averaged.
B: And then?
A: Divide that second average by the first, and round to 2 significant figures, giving 0.95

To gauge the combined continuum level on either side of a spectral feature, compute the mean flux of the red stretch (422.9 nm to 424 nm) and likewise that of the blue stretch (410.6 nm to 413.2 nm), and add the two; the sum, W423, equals 18.9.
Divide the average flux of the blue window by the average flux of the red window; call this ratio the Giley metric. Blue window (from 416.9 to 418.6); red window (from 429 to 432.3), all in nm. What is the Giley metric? 0.96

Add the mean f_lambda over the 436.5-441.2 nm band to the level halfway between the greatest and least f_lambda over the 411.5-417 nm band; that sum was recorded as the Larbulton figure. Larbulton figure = 19.9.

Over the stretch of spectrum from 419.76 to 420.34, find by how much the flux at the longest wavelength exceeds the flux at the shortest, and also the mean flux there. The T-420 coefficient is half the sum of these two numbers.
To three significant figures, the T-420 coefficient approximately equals 4.51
